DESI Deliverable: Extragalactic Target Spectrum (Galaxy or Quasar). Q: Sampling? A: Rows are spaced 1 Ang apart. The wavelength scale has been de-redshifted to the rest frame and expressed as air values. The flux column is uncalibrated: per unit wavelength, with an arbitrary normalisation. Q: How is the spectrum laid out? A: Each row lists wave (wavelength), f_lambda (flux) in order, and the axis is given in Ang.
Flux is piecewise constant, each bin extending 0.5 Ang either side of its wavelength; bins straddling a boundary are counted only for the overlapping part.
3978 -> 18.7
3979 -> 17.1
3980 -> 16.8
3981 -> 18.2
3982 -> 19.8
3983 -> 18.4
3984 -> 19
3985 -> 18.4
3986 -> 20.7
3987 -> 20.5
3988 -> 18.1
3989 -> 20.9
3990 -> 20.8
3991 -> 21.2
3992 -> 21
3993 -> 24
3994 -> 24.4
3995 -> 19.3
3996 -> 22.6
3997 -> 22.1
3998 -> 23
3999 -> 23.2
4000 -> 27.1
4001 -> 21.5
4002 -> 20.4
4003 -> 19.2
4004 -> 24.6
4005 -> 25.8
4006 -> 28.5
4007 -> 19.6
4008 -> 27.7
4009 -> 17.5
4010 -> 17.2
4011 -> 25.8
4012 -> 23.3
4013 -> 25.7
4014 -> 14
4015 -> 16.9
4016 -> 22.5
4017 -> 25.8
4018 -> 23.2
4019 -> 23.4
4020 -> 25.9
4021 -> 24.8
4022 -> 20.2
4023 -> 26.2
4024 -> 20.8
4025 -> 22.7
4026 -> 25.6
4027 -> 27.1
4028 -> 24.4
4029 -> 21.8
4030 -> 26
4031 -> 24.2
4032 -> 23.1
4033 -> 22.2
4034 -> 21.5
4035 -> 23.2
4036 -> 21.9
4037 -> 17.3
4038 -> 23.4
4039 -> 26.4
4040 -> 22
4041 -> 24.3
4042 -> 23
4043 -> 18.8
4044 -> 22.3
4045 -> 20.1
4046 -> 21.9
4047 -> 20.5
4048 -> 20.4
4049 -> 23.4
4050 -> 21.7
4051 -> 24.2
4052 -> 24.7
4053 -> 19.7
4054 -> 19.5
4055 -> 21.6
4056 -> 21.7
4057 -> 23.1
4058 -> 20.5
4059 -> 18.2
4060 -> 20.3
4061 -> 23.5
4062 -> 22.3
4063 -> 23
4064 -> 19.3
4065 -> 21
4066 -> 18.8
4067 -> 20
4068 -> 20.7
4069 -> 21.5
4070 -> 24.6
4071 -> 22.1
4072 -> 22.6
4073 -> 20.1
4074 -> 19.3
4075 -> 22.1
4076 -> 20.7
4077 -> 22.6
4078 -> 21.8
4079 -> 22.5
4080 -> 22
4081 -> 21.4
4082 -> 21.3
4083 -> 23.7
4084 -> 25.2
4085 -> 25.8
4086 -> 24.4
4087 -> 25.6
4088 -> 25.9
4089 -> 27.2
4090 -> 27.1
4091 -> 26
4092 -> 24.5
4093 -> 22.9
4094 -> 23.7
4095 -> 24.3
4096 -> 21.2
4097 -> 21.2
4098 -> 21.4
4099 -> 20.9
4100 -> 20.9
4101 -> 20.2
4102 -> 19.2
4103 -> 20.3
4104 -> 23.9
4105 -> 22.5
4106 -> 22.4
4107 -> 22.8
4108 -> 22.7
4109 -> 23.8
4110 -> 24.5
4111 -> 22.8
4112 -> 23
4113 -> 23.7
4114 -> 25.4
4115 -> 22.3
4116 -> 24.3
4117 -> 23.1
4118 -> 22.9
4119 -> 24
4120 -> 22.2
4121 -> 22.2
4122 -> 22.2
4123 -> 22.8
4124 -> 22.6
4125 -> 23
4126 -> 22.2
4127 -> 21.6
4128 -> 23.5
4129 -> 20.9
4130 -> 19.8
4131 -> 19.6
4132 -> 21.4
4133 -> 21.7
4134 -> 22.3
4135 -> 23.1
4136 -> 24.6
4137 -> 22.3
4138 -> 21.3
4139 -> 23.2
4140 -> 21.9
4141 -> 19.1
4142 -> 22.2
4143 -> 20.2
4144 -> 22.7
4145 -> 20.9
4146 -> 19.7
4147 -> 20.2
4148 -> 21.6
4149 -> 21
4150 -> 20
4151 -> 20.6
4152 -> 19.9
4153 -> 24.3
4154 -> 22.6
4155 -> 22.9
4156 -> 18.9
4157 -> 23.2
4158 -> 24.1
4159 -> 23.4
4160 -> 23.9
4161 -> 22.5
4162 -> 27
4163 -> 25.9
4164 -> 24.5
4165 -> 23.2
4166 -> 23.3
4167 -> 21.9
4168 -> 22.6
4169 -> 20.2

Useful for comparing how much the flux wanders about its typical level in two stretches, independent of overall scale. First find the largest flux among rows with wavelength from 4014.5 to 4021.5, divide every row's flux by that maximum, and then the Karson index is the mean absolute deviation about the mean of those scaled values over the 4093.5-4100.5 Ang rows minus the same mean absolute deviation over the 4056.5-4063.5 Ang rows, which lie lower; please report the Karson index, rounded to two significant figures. -0.017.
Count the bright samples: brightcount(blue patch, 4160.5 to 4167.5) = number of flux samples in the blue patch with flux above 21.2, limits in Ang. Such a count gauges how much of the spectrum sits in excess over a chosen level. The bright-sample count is 7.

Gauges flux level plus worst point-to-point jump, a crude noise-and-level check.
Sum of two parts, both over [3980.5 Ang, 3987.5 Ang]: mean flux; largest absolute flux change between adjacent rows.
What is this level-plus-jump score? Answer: 21.6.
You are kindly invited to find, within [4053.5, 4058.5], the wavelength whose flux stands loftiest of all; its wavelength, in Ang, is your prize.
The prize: 4057 Ang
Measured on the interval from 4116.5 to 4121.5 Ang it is 4119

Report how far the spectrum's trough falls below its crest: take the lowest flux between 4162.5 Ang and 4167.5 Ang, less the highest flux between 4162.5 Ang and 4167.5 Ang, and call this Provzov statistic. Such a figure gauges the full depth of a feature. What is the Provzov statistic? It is -4.0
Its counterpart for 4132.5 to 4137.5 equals -2.9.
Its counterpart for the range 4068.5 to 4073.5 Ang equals -4.5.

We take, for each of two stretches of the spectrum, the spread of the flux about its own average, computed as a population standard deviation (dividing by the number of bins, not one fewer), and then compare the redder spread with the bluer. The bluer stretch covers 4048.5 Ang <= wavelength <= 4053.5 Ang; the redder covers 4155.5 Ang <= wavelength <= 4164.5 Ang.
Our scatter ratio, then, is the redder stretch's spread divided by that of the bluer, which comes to 1.17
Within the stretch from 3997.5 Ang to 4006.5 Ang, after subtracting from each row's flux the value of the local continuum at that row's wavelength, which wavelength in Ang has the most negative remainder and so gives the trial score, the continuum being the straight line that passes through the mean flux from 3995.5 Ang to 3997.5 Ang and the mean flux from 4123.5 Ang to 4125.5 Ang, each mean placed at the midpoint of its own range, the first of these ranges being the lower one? 4003 Ang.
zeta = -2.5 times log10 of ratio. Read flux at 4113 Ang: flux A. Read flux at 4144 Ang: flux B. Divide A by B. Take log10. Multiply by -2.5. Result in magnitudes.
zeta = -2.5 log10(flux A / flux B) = -0.05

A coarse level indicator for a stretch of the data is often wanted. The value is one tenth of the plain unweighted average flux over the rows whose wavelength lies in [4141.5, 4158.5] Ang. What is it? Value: 2.15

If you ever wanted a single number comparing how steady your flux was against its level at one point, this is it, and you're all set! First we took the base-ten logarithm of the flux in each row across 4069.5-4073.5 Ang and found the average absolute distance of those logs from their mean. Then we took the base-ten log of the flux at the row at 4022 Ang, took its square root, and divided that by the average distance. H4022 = 47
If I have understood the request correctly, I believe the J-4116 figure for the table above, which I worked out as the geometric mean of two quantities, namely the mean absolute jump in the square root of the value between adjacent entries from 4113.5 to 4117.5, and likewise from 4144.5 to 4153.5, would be 0.175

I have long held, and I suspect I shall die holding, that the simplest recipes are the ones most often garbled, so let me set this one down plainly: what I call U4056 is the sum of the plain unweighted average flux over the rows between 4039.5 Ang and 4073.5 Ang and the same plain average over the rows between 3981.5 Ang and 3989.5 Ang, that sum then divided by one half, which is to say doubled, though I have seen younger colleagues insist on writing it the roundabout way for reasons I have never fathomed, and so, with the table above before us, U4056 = 82.0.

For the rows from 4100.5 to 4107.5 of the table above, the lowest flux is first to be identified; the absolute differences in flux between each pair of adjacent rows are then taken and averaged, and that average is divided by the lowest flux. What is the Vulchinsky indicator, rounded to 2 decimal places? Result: 0.07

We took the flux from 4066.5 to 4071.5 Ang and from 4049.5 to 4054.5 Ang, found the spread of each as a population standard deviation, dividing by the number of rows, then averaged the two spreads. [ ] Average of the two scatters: 1.9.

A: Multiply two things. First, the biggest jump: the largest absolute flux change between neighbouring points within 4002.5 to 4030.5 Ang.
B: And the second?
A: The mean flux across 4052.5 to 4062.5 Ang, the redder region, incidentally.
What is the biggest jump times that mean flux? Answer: 246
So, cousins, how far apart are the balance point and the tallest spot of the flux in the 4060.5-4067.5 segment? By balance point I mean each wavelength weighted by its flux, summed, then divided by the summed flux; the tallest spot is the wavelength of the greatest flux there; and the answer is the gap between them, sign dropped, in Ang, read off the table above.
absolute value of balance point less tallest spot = 2.9 Ang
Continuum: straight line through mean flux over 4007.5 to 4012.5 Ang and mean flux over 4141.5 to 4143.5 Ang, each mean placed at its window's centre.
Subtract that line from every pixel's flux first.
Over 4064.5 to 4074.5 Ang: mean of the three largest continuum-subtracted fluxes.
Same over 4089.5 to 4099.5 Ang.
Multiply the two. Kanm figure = 6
